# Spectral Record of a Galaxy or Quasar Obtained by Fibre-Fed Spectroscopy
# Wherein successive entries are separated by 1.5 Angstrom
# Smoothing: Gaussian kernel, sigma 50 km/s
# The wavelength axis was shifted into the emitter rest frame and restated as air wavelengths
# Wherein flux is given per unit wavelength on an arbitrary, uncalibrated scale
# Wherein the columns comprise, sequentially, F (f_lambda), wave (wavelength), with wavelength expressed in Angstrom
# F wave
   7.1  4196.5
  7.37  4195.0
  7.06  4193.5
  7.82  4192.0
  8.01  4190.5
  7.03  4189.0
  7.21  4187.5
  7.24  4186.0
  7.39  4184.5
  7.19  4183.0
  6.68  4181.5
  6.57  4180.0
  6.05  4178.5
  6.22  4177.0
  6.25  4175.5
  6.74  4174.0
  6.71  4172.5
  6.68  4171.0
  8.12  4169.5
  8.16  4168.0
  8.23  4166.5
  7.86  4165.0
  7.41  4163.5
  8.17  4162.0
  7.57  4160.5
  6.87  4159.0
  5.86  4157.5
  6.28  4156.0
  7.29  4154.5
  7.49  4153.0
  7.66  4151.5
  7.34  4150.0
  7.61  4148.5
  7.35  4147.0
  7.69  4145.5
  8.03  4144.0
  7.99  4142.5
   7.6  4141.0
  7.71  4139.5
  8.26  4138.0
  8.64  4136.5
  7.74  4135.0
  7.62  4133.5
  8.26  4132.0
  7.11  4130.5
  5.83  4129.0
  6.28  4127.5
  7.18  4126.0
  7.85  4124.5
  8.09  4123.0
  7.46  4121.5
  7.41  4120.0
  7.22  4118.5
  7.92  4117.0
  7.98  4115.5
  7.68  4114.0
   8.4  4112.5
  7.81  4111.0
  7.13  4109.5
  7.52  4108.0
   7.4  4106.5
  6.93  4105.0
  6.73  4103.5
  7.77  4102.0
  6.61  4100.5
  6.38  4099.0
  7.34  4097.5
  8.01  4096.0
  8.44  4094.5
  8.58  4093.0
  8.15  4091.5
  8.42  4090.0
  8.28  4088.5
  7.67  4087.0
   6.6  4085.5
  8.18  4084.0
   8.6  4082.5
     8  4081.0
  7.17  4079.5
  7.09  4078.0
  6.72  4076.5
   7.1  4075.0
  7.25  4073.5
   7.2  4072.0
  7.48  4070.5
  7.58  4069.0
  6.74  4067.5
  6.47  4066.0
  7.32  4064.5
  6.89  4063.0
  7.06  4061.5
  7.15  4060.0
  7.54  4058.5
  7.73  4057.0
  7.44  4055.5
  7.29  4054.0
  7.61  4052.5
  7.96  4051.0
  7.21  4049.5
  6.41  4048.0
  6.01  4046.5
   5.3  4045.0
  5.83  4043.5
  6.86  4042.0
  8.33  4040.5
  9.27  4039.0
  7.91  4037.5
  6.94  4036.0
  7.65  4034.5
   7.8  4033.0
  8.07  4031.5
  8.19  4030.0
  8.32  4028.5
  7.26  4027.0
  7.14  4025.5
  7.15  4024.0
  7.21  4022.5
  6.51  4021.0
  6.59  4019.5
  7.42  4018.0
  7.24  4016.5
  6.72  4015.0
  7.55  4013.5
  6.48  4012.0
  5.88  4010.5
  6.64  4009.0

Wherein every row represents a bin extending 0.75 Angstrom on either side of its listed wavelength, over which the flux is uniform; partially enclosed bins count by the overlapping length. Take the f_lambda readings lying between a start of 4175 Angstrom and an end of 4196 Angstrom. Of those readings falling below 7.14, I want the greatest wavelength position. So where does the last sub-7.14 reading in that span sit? 4193.5 Angstrom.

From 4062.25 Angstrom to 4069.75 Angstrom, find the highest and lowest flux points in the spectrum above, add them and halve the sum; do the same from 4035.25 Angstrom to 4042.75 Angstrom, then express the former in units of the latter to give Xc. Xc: 0.87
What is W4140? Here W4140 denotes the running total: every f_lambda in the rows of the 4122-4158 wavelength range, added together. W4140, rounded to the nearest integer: 179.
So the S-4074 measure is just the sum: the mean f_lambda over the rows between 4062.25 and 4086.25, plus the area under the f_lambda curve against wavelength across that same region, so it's 182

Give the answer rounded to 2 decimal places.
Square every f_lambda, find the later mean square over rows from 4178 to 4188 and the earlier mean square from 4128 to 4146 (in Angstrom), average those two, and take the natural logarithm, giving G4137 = 3.99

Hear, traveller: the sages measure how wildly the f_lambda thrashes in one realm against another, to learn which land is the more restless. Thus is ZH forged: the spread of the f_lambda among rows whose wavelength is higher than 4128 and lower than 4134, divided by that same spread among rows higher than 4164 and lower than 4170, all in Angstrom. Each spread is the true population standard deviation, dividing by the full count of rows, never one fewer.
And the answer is 6.4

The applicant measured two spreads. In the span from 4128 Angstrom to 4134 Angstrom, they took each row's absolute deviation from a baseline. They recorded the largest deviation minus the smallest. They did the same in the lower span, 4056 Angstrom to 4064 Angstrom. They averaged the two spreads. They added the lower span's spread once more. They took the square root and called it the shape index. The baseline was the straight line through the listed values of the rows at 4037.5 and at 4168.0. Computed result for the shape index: 1.5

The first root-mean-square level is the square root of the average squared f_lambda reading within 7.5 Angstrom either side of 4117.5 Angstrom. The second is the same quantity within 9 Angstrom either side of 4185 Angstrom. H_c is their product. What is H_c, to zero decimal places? 55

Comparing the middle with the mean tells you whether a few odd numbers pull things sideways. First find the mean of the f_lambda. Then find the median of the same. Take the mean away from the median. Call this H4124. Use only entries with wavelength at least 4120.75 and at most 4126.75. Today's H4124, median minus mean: 0.010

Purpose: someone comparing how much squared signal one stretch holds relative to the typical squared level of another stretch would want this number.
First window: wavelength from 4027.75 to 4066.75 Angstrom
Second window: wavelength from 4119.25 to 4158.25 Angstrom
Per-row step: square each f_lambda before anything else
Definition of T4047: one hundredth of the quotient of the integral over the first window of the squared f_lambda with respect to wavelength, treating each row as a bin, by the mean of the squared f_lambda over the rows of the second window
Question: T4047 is 0.380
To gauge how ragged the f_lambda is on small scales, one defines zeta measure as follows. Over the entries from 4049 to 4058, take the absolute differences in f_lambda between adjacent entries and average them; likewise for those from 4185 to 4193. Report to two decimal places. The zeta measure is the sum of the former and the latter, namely 0.72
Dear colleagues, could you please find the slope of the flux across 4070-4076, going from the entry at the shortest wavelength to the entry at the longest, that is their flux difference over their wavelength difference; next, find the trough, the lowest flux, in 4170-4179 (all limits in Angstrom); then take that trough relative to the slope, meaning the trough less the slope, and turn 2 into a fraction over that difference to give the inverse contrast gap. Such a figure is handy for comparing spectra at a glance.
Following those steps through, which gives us 0.326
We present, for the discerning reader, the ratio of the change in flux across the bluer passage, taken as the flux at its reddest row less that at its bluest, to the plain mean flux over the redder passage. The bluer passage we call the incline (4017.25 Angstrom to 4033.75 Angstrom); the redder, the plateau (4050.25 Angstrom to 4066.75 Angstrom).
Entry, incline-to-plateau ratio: 0.05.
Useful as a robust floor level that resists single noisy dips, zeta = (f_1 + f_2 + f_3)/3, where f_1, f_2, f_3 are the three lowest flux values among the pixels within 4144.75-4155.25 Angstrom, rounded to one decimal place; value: 7.3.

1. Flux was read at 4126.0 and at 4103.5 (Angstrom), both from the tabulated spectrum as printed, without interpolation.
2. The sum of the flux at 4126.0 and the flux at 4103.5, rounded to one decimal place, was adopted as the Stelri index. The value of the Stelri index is 13.9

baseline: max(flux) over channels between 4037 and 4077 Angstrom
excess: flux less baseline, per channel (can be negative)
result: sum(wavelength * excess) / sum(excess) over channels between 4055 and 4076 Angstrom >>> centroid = 4065.5 Angstrom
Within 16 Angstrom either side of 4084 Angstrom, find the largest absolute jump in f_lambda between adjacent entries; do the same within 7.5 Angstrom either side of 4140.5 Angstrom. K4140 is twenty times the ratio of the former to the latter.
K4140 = 35.1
